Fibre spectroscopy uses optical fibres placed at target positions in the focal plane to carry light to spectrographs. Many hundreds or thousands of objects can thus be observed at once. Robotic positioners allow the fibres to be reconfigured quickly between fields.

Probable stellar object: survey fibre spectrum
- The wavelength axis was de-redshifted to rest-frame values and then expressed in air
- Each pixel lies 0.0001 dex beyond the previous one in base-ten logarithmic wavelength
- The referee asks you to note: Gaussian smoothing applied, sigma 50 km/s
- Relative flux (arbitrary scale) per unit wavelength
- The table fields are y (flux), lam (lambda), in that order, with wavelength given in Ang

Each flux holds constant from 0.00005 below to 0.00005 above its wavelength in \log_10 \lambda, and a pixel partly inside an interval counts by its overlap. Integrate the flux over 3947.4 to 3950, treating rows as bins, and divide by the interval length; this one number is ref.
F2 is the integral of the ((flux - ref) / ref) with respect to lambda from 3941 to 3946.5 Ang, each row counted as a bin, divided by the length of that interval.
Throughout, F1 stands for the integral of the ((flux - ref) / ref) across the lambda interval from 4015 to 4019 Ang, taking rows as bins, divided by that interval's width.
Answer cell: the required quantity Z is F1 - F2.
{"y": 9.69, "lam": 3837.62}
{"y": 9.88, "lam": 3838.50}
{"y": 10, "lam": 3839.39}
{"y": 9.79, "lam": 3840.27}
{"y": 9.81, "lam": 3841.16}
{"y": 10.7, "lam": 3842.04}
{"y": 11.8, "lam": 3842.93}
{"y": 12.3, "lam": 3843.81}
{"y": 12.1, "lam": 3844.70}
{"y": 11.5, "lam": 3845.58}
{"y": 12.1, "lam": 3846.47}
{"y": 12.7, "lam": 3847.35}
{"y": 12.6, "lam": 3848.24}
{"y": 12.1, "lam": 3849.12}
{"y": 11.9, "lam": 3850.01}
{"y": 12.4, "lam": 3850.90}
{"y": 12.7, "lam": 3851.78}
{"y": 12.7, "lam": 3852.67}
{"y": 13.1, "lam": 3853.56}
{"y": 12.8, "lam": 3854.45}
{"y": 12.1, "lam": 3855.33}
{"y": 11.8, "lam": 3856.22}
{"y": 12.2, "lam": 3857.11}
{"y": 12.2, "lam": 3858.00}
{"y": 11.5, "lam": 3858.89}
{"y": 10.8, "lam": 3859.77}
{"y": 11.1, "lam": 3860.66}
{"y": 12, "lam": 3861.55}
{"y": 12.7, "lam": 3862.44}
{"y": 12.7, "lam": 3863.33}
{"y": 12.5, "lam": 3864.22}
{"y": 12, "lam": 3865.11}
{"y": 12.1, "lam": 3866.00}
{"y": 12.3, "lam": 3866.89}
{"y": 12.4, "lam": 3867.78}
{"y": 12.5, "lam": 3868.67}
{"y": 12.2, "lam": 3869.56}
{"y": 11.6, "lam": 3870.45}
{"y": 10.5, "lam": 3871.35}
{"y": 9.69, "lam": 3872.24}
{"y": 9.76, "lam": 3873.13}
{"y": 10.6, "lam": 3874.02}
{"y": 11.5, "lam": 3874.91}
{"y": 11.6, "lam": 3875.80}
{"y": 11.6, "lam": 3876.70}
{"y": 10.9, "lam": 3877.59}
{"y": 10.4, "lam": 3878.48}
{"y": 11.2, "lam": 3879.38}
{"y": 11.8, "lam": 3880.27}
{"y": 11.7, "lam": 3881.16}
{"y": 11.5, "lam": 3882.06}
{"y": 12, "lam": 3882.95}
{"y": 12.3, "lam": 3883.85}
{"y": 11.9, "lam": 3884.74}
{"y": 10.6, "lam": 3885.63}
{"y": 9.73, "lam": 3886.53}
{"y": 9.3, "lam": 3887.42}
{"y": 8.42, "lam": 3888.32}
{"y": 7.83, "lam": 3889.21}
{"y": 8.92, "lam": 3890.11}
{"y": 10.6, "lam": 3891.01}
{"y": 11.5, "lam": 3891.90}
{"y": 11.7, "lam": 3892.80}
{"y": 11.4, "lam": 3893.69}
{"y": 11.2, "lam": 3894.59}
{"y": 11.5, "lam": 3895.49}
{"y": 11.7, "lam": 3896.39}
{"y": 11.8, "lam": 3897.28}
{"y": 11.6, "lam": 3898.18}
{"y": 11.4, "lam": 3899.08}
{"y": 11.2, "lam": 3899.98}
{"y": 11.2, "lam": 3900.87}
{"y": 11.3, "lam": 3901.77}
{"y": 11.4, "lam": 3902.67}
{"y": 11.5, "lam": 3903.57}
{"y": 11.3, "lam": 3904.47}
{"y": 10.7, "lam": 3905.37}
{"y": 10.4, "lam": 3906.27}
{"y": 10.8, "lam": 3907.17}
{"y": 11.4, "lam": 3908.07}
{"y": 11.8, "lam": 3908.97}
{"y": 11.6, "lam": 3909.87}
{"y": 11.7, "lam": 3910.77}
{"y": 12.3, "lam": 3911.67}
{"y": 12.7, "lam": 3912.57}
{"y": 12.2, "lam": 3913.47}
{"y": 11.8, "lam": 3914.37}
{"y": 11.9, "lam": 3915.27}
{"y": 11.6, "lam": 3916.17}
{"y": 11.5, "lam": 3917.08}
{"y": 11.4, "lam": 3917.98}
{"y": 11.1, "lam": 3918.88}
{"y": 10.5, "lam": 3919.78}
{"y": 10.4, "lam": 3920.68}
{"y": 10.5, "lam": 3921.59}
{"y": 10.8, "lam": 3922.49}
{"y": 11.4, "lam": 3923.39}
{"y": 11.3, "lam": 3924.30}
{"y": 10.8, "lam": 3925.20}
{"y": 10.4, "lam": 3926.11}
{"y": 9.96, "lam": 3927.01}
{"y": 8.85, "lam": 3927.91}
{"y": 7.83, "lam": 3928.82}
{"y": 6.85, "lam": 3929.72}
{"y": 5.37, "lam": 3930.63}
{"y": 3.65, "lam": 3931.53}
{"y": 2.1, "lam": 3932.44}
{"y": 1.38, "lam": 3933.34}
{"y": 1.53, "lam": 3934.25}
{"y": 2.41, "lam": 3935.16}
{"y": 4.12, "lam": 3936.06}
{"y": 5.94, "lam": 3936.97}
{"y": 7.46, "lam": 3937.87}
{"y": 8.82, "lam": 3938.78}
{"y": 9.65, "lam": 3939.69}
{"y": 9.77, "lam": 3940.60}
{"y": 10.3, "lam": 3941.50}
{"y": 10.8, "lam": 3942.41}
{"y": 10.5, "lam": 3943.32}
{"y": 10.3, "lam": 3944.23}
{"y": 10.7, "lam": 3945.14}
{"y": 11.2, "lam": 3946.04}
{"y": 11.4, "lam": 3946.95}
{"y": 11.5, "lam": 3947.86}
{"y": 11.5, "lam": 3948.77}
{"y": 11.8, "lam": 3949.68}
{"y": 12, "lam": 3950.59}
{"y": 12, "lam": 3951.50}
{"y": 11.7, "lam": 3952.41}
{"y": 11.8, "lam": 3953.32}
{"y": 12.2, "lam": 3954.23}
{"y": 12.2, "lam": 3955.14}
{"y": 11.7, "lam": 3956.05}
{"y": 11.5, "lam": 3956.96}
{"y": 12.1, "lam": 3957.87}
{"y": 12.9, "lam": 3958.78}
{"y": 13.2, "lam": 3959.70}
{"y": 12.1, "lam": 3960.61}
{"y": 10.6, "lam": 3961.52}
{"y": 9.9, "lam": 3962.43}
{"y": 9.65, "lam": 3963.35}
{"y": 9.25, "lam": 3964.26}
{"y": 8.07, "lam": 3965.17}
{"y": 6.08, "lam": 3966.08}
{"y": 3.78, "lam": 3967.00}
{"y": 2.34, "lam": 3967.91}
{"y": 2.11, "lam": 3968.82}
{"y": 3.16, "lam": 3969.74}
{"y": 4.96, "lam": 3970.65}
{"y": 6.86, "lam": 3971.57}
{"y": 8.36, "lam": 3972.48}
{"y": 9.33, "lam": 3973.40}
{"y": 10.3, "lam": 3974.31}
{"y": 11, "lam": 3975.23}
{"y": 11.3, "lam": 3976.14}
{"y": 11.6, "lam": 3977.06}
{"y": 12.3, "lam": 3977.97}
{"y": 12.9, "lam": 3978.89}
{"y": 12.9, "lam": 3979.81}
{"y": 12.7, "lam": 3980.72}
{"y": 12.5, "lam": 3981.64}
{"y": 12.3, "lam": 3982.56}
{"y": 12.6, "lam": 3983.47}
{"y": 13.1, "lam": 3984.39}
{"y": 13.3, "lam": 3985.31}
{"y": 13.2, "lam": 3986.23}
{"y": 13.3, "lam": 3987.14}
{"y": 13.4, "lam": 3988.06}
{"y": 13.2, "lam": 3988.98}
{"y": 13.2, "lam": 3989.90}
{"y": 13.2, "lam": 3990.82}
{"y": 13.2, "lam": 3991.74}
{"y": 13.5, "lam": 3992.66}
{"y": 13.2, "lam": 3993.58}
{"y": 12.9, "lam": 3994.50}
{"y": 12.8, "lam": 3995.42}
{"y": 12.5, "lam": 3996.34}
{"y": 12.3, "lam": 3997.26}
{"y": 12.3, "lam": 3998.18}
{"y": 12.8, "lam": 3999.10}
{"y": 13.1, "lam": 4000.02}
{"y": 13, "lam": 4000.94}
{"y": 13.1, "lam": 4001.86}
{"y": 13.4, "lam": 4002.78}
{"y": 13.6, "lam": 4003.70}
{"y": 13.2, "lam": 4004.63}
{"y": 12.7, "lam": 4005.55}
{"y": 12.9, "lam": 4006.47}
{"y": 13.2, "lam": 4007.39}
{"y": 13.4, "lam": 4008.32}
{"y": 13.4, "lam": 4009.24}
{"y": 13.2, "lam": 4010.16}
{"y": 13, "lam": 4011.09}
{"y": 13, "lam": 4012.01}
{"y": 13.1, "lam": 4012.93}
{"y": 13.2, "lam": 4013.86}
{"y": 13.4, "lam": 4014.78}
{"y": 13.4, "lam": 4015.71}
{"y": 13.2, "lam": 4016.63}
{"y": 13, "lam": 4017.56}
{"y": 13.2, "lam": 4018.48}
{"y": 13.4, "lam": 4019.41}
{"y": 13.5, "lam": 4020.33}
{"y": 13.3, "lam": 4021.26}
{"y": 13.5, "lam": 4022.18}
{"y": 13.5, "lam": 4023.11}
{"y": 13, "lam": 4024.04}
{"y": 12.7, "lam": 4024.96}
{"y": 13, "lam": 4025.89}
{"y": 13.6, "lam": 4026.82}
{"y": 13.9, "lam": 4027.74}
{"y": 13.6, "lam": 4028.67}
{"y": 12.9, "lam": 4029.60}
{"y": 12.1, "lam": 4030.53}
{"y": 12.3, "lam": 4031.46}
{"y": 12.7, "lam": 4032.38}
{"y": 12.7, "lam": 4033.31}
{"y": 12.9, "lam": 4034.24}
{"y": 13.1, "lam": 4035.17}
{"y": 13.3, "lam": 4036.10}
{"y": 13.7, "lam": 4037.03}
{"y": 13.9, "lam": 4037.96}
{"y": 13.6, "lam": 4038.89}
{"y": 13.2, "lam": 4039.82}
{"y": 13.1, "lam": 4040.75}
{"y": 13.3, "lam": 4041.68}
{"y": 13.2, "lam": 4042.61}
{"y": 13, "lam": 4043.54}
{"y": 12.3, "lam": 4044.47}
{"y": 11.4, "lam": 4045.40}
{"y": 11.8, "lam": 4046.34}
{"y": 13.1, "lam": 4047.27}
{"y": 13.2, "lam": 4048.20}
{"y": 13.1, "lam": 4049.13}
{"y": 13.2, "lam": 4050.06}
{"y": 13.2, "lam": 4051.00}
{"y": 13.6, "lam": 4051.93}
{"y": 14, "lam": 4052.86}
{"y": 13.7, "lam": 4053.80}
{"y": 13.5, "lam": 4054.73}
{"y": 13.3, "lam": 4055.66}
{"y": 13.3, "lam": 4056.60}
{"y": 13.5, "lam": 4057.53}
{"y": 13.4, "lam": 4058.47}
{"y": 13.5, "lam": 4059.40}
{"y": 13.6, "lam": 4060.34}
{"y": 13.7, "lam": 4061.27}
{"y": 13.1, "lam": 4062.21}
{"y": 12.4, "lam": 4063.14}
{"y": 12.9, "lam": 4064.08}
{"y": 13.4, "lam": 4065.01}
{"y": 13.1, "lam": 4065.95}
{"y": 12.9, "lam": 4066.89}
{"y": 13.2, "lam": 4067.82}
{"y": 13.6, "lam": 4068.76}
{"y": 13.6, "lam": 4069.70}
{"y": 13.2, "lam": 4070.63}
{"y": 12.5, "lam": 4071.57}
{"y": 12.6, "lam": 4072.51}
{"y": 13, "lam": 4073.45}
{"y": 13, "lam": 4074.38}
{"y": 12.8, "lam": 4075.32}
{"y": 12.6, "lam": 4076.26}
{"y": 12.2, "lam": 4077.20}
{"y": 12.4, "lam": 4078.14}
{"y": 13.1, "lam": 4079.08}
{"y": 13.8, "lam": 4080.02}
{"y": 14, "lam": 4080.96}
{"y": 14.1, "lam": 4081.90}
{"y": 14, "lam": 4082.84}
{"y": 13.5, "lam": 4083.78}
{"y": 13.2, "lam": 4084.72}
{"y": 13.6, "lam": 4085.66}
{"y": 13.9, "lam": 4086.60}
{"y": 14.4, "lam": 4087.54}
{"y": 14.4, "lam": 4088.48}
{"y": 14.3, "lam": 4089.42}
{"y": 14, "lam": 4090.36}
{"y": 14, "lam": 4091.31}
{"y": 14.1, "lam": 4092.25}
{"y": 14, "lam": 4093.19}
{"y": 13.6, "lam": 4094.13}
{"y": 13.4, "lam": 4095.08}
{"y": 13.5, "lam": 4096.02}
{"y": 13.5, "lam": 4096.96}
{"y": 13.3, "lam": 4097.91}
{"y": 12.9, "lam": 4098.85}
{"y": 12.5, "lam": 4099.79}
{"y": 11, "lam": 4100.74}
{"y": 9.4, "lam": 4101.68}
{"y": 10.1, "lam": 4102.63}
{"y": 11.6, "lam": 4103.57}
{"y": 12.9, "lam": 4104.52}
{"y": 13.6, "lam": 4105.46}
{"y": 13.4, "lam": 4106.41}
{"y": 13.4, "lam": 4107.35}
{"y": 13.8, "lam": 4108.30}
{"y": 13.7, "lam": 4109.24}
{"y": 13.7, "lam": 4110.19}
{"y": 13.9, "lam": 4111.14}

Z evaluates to 0.2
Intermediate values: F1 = 0.14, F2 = -0.08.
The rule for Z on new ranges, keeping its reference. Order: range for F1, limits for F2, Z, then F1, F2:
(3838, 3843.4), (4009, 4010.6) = -0.3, -0.11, 0.15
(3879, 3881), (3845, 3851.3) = -0.1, 0.00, 0.05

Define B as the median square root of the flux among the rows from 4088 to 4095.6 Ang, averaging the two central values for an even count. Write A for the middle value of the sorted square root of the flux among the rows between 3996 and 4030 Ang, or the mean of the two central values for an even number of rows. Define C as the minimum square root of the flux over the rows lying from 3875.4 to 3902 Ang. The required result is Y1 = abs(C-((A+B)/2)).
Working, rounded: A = 3.63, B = 3.74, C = 2.80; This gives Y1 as 0.89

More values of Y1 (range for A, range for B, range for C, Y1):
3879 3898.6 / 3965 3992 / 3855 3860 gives 0.16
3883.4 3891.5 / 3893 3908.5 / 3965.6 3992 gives 1.80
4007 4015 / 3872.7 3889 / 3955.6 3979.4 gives 2.05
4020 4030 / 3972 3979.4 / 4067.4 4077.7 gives 0.01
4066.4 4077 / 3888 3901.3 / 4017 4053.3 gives 0.11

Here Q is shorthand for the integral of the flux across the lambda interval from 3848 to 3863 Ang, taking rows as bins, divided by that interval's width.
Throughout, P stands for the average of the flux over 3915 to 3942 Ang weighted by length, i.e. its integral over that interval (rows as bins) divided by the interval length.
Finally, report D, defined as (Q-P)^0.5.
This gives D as 2.0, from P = 8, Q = 12.2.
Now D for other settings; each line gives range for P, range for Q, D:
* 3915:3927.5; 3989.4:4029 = 1.5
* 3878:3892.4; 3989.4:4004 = 1.5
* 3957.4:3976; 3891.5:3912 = 1.7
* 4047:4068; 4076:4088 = 0.4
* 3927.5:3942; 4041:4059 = 2.7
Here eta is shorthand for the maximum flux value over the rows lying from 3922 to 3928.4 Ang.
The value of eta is 11.4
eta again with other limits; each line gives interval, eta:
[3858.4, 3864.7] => 12.7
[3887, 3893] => 11.7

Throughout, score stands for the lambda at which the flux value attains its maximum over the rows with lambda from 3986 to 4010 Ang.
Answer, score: 4003.70 Ang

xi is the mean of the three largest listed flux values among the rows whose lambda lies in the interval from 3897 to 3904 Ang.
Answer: 11.6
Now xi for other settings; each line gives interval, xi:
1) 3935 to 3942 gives 9.9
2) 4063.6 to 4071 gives 13.5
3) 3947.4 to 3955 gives 12.1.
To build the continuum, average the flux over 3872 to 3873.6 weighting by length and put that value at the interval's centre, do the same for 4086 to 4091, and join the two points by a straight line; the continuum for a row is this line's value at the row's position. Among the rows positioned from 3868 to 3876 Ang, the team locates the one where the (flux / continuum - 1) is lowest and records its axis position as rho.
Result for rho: 3872.24 Ang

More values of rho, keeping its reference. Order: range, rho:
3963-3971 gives 3968.82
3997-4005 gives 3998.18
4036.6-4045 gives 4044.47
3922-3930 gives 3929.72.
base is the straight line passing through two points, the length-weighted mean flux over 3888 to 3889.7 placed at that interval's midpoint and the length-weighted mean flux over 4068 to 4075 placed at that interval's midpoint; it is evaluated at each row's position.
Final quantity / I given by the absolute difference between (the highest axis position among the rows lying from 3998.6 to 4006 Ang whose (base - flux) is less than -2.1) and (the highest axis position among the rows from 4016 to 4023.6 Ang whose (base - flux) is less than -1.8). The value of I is 16.6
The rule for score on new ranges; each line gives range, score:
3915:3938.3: 3915.27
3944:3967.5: 3959.70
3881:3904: 3883.85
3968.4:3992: 3988.06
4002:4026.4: 4003.70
